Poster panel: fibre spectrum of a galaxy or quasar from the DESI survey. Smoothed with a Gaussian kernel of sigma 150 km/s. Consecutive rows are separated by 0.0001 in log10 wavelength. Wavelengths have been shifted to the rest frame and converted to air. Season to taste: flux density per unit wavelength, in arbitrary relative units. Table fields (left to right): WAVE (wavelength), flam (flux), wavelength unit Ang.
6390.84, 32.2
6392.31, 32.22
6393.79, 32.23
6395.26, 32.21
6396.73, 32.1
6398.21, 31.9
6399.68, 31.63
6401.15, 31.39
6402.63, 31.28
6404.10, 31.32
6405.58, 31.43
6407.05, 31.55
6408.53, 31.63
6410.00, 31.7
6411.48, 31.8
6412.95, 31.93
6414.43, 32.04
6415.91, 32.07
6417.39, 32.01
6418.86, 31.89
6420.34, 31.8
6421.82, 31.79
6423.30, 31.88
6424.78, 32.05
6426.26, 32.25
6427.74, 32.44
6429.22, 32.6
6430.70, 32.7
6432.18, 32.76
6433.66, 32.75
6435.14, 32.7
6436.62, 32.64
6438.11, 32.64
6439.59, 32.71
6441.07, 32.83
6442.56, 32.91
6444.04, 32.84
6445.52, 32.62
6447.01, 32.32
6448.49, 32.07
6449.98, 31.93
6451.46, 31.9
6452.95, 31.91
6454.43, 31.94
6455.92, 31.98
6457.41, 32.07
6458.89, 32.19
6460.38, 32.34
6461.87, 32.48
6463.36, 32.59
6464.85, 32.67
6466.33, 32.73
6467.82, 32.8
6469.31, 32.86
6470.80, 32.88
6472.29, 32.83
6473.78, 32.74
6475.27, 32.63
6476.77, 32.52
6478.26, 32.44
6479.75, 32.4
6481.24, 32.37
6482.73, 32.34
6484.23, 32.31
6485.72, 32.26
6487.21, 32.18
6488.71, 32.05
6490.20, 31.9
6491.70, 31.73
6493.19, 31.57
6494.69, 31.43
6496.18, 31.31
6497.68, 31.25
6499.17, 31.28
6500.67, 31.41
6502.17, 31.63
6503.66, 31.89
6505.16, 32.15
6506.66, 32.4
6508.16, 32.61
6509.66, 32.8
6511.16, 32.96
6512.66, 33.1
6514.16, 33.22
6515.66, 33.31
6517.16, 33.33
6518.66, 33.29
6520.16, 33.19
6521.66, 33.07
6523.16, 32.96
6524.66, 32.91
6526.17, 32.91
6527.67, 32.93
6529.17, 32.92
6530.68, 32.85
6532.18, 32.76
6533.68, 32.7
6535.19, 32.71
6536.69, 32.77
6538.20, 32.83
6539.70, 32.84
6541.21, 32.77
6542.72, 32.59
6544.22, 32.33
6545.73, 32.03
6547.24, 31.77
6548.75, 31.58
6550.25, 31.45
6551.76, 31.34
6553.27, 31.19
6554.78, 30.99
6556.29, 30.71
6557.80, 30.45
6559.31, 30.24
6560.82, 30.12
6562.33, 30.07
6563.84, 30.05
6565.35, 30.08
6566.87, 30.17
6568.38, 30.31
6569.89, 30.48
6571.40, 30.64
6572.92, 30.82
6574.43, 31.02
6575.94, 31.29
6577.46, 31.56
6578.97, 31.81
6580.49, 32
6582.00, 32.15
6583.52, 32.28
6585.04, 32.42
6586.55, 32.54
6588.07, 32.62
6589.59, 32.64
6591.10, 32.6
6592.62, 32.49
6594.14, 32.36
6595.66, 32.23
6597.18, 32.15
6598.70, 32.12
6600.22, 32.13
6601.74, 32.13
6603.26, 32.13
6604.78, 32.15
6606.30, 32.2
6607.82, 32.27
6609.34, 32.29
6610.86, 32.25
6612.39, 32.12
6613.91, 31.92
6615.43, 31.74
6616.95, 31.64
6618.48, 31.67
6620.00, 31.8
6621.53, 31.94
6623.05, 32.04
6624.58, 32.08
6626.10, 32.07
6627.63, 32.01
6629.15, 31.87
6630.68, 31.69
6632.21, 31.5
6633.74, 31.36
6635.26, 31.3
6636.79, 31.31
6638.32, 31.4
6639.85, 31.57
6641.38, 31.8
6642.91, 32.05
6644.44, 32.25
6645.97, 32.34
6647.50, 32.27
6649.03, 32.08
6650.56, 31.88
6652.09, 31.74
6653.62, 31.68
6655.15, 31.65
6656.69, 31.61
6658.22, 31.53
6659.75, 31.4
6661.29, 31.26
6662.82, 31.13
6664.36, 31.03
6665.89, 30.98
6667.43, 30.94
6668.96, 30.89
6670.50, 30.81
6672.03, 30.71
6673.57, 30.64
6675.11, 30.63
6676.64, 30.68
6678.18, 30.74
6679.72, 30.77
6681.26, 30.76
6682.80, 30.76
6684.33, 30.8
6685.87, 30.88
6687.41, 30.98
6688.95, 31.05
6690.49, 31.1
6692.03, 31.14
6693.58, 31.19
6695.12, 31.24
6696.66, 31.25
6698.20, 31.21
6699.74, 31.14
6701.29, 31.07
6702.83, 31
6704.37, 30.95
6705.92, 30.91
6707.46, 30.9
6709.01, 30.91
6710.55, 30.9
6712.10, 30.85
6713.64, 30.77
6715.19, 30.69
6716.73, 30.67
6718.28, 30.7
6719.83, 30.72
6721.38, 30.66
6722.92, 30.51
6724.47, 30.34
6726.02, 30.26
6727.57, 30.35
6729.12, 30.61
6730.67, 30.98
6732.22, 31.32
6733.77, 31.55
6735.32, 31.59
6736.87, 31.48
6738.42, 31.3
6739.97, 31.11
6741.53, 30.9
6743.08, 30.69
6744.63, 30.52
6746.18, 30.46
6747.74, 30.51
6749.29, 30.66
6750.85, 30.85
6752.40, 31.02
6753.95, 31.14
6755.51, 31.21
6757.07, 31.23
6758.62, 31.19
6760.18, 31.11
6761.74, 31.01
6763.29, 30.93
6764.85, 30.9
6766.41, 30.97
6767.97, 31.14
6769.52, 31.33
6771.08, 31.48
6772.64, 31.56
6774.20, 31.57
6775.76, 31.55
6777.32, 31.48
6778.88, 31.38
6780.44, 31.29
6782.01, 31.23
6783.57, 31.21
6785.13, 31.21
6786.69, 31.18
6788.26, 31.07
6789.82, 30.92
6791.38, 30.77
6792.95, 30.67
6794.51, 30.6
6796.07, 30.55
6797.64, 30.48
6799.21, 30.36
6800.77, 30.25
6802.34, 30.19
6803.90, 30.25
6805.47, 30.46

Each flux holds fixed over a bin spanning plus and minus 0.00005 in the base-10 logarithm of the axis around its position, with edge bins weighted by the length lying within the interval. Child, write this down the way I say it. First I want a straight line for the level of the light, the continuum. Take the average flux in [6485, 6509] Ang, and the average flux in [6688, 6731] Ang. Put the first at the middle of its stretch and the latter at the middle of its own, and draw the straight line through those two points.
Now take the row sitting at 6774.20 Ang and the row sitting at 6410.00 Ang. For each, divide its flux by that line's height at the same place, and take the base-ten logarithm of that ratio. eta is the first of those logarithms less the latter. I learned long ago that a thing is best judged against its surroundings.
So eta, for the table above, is 0.021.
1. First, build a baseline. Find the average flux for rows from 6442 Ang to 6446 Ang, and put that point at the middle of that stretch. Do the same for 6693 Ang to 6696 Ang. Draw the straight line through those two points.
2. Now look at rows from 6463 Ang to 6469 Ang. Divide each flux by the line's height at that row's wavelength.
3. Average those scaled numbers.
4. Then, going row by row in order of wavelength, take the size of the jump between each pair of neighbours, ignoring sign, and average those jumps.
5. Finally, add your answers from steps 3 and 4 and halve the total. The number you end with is 0.502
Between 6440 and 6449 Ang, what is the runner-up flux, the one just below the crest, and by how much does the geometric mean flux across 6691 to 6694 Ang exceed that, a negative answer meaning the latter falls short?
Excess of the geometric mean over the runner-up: -1.7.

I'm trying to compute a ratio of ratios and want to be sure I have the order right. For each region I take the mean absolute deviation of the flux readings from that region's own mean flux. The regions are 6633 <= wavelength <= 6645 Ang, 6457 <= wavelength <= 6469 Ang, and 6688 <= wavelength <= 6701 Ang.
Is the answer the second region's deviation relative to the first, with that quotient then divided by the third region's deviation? 12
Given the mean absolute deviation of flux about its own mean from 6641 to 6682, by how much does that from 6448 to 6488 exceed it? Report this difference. -0.24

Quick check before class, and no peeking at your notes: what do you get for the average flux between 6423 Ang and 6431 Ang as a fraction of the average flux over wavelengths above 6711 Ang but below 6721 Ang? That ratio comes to 1.05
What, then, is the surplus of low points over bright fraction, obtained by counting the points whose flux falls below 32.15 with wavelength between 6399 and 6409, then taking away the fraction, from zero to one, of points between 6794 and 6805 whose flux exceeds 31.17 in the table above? 7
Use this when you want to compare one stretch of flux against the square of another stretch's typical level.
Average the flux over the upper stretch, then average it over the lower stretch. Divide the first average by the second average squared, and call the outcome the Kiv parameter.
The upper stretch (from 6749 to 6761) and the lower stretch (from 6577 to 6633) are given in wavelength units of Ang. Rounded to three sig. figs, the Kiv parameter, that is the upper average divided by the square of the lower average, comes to 0.0301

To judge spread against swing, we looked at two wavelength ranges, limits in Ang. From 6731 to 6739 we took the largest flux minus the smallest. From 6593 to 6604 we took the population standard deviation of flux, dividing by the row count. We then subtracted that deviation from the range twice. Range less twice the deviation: 0.1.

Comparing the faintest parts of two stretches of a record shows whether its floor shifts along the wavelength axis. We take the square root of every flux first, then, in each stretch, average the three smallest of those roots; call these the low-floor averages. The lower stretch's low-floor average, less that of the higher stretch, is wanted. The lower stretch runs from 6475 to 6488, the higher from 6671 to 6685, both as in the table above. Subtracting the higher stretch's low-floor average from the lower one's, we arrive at 0.143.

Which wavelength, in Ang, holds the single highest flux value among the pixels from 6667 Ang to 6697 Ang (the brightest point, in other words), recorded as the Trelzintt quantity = 6696.66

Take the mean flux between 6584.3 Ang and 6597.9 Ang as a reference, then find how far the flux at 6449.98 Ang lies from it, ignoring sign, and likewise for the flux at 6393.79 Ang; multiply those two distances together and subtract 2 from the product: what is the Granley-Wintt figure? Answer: -1.9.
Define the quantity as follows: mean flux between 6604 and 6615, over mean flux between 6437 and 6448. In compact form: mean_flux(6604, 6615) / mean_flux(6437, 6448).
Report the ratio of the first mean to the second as 0.98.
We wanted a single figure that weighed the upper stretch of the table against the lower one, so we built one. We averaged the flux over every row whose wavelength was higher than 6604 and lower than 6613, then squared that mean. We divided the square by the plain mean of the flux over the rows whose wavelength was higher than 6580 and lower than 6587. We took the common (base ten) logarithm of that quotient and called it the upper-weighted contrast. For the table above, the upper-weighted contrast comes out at 1.51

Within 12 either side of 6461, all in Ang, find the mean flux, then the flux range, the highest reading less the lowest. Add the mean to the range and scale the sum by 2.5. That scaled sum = 83.4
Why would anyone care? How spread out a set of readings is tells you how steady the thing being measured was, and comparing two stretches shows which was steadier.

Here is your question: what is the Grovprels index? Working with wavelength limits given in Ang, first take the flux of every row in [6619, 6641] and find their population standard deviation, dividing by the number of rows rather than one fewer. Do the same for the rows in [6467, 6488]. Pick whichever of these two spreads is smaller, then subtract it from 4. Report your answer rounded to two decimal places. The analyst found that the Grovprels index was 3.76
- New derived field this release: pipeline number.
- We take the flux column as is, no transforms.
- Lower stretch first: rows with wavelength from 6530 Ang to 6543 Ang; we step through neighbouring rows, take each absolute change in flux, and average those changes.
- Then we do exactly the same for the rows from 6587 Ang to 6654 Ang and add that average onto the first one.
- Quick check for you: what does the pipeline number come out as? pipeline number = 0.17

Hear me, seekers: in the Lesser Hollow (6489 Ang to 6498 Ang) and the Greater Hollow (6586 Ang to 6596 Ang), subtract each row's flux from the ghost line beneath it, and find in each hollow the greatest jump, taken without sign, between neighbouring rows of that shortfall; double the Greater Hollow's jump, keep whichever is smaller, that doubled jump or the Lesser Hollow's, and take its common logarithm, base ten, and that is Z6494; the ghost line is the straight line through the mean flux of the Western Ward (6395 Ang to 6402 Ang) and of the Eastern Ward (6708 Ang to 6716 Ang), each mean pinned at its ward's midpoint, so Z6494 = -0.78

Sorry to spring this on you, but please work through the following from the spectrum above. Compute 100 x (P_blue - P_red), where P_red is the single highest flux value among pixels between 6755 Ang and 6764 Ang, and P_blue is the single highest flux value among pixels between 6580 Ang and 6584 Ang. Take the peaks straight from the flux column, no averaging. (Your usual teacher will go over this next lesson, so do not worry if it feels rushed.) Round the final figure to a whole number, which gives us 105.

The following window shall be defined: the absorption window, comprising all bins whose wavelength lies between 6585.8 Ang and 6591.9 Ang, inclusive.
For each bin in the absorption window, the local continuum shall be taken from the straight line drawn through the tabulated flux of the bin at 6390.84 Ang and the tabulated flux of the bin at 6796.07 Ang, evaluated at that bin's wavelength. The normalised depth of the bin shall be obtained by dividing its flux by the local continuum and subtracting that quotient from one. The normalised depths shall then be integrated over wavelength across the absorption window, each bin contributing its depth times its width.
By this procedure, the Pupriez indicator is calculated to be -0.23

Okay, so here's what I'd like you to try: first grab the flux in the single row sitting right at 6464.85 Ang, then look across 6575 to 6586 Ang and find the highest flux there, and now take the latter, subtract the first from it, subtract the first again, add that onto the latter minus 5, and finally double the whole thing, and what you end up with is -11.0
